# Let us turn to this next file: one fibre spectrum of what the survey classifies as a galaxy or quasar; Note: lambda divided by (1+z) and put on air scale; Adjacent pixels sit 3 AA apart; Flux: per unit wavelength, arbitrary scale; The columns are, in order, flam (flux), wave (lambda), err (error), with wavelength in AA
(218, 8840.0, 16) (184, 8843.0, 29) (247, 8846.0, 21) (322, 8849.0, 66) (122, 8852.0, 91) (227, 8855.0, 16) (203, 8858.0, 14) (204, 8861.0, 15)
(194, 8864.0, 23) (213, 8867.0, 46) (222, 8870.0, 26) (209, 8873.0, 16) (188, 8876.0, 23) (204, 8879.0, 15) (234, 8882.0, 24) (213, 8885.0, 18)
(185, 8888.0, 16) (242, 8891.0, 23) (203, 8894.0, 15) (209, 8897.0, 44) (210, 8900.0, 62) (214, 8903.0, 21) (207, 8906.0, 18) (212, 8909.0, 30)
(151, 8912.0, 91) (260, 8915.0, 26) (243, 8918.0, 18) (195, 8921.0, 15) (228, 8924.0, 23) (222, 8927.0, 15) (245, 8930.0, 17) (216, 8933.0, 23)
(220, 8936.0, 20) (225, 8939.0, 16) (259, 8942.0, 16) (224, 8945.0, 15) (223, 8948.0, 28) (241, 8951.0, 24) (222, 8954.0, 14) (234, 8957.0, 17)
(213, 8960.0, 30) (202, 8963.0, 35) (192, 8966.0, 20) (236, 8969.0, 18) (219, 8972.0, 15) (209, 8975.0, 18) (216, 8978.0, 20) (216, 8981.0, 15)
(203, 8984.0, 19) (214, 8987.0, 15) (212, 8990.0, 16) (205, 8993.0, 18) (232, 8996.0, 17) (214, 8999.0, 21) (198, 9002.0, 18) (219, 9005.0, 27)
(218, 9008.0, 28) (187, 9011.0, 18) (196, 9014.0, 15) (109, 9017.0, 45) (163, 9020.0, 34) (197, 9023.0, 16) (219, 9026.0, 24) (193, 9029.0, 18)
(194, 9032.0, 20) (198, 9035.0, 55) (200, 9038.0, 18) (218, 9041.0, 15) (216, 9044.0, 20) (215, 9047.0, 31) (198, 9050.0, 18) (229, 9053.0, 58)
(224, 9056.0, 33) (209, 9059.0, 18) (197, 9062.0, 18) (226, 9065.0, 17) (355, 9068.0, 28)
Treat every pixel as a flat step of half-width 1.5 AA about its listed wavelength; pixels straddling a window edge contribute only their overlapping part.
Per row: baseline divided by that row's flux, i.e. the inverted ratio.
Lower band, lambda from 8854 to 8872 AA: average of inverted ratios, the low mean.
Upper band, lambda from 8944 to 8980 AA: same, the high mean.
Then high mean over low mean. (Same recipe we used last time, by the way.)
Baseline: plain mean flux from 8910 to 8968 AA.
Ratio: 0.96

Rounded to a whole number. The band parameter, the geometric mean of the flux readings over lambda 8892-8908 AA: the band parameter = 209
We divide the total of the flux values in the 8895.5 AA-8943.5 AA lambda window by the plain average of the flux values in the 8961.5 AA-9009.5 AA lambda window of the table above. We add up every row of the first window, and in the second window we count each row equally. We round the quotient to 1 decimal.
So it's 16.5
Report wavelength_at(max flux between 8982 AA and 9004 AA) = 8996.0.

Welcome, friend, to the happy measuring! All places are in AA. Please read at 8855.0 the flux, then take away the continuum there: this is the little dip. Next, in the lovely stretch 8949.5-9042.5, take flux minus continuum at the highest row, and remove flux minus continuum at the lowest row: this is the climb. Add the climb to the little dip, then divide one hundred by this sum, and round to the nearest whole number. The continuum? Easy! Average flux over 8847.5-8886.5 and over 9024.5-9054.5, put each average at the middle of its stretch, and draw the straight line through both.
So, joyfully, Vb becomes -16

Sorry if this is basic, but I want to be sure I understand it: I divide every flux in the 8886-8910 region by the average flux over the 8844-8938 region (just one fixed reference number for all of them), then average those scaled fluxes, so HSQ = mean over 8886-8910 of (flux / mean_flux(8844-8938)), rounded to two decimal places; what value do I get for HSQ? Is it 0.98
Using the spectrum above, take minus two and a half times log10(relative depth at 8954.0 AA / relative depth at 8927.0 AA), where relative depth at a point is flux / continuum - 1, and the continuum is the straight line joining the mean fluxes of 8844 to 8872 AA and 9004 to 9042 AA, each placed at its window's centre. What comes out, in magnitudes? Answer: -0.3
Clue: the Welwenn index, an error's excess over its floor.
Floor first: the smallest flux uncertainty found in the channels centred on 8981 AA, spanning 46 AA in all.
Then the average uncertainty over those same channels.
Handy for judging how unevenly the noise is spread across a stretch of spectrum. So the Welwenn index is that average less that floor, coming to 4.7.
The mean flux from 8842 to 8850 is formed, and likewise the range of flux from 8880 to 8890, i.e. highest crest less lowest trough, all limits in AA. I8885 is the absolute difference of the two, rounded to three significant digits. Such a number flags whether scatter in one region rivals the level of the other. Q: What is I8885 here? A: 202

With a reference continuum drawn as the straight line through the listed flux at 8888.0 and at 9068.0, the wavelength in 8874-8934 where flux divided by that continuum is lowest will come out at 8912.0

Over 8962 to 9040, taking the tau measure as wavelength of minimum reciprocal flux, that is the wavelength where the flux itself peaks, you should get 8969.0 AA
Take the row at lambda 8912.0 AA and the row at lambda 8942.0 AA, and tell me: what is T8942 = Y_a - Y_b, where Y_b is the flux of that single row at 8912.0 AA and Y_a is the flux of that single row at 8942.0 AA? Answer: 108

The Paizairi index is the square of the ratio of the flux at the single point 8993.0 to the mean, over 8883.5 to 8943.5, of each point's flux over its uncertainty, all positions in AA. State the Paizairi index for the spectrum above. 373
